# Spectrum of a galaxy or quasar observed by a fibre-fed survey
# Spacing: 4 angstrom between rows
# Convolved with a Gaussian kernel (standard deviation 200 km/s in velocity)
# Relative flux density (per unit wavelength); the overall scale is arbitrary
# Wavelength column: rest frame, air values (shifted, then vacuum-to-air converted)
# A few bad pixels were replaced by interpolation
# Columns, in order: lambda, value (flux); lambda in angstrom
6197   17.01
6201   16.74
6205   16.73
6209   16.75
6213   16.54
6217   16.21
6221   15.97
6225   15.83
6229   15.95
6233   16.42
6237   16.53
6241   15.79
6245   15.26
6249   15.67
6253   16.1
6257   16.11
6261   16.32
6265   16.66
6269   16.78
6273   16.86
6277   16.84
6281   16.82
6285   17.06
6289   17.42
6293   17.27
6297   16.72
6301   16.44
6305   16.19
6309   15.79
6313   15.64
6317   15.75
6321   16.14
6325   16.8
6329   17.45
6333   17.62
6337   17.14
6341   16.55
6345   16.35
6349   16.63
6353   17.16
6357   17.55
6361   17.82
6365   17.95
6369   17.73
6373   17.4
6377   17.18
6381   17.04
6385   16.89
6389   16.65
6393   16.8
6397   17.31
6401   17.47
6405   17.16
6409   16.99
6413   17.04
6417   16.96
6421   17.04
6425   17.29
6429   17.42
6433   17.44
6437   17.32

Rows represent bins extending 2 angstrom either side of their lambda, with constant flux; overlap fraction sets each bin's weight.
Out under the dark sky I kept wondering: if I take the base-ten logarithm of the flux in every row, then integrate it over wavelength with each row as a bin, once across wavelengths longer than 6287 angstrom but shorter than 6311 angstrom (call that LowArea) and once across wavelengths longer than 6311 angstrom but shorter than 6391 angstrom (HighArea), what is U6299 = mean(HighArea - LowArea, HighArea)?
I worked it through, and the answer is 84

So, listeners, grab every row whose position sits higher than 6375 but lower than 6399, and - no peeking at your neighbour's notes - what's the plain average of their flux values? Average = 17.0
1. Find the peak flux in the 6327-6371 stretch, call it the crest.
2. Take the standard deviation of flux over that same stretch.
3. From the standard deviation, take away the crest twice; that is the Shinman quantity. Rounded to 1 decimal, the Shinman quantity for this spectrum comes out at -35.4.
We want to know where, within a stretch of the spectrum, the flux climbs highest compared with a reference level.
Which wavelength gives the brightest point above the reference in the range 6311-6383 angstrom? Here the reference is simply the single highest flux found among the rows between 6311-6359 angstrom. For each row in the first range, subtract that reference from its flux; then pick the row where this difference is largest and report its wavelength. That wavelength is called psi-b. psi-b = 6365 angstrom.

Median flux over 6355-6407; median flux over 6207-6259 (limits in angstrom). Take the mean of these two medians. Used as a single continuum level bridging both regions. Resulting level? 16.7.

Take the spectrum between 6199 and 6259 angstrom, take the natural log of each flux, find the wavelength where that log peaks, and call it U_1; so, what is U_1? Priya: 6209 angstrom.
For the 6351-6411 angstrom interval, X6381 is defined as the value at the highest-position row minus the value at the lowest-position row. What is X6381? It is -0.17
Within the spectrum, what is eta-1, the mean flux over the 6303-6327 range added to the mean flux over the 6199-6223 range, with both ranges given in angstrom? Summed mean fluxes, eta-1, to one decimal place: 32.5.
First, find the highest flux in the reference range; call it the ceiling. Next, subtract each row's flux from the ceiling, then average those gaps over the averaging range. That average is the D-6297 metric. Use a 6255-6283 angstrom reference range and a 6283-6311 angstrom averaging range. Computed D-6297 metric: 0.2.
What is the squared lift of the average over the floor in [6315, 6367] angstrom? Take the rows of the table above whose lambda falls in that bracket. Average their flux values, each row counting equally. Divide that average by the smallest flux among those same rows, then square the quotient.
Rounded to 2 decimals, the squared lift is 1.16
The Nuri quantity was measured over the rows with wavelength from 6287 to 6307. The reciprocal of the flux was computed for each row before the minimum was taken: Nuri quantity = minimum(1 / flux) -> 0.057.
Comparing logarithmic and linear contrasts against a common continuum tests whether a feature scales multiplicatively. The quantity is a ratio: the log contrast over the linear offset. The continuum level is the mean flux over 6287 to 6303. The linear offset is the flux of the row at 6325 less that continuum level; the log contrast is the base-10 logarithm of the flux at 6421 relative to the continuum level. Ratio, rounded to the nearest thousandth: -0.012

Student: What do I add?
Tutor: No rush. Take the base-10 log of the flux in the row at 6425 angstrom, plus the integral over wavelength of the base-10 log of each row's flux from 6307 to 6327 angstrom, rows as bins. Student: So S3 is 25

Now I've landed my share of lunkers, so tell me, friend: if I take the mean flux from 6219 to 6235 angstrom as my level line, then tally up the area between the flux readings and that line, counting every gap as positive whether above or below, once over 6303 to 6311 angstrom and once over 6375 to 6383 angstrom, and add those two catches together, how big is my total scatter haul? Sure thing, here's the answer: 10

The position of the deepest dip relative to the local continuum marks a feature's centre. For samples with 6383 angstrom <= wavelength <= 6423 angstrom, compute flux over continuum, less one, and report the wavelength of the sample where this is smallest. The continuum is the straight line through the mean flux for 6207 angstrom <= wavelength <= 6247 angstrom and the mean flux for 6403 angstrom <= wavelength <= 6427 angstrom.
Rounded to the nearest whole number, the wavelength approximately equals 6389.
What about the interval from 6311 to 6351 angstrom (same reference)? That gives 6313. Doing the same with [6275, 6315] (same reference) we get 6313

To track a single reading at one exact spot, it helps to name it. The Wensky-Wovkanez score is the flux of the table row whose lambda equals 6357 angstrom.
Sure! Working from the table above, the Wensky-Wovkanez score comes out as 17.55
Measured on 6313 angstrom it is 15.64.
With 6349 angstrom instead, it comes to 16.63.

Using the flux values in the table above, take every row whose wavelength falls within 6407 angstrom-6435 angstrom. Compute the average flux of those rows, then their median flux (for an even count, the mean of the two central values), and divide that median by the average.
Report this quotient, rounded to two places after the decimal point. 0.99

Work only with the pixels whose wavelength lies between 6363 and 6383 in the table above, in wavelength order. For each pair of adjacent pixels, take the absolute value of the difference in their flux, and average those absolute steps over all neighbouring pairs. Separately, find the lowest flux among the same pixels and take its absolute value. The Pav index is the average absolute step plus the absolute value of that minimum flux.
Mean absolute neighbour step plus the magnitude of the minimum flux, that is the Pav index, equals 17.3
